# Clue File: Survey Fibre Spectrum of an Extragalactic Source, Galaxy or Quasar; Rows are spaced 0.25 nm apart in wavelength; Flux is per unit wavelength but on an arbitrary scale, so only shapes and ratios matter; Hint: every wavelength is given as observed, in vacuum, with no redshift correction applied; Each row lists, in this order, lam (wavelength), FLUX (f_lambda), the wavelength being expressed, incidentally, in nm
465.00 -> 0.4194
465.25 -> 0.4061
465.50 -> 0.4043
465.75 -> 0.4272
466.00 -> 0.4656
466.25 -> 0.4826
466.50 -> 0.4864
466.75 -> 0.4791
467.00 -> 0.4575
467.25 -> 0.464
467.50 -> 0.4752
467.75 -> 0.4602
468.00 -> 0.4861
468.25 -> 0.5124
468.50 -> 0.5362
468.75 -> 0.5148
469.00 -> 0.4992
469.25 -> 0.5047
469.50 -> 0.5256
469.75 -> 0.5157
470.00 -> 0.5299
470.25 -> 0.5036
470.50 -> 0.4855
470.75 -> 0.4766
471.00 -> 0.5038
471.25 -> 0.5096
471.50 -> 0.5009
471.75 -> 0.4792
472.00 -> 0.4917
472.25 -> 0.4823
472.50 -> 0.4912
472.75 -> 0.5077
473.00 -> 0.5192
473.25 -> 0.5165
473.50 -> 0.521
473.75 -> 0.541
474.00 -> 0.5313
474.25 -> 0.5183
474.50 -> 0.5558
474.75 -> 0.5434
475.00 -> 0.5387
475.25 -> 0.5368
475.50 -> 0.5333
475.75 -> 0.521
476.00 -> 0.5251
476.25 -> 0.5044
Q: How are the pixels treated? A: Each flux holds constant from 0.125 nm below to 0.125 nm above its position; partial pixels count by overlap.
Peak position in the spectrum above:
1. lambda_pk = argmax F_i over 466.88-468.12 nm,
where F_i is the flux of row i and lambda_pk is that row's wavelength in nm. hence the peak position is 468.00 nm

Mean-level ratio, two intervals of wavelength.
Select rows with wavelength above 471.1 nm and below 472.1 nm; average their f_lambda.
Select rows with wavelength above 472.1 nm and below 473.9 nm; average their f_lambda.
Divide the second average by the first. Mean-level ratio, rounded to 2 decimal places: 1.03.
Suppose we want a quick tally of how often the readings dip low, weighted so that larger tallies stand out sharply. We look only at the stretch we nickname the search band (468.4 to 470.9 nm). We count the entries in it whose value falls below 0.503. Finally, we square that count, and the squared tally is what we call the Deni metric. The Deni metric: 9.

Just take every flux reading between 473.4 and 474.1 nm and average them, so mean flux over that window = 0.531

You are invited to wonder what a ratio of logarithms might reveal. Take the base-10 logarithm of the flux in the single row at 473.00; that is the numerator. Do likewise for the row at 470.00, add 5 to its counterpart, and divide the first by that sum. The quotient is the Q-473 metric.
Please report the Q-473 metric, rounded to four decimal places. -0.0603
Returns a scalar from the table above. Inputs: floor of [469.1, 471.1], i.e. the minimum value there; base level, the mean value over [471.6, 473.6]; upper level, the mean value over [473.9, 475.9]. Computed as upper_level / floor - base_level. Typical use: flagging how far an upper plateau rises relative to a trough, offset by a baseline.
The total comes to 0.62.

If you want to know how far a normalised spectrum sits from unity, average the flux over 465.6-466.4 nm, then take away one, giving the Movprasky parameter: -0.542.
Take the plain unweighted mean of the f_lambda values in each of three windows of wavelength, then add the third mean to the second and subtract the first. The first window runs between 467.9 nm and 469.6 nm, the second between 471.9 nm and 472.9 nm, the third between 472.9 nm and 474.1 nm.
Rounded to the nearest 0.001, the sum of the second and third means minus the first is 0.508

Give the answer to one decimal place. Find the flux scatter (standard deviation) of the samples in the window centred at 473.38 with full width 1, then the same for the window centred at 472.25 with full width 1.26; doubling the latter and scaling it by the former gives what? 2.0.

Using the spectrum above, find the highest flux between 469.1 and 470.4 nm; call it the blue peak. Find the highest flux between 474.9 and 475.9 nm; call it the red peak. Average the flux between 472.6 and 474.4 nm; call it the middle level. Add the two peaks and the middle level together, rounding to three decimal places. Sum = 1.591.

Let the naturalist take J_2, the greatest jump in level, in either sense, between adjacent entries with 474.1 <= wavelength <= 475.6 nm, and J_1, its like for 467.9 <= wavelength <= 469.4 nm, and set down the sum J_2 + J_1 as 0.064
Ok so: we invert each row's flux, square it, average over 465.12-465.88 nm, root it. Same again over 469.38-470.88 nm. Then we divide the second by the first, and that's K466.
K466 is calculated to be 0.82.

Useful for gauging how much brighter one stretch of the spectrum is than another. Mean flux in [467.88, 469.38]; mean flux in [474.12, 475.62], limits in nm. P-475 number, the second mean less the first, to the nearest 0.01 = 0.03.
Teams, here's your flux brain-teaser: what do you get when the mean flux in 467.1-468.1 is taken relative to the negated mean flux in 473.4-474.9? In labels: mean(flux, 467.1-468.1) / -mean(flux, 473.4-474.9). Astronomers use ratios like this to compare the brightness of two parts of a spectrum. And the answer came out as -0.88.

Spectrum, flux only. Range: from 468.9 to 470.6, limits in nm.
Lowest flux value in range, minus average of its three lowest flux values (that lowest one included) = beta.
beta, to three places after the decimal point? -0.011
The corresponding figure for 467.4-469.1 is -0.014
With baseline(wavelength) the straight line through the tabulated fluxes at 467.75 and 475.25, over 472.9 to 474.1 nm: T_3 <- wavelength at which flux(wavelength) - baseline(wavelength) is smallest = 473.25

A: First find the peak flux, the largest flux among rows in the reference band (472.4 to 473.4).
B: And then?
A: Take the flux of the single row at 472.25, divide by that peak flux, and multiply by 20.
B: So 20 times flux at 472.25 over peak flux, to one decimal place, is 18.6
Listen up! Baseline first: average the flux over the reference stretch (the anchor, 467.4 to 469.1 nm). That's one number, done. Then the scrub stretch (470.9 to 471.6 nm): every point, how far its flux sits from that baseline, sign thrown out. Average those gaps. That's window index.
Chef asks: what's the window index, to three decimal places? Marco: 0.007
